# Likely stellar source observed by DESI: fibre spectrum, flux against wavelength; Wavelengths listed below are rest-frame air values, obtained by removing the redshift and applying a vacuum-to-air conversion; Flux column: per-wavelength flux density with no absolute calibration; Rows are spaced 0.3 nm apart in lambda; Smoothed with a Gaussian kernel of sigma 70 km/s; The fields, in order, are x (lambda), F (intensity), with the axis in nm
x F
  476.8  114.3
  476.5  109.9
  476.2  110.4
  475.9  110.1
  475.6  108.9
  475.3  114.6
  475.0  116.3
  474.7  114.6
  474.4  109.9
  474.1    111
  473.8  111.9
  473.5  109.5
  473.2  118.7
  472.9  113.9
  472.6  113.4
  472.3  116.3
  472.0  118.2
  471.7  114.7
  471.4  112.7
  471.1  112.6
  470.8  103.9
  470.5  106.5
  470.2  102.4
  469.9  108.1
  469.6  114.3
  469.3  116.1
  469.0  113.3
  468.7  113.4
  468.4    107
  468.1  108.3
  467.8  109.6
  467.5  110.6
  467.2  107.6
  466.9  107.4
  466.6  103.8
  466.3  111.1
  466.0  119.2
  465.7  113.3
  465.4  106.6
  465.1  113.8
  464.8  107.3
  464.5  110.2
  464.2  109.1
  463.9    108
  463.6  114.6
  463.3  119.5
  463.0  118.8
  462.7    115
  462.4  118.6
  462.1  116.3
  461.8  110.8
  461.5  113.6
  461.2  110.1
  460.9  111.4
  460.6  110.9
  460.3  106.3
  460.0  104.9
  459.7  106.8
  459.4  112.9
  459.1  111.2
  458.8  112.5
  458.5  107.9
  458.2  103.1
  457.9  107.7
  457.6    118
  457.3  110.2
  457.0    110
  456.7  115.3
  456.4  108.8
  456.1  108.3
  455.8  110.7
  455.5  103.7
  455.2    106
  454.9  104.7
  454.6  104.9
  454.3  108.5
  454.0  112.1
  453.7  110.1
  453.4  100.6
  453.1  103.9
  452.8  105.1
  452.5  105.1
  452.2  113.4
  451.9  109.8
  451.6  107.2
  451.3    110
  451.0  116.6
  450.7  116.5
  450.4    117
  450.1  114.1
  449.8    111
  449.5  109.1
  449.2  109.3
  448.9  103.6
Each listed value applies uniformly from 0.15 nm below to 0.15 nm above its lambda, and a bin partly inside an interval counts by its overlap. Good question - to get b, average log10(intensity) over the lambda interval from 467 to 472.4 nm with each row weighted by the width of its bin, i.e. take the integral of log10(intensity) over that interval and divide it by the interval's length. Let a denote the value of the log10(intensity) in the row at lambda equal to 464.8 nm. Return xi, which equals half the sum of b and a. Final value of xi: 2.037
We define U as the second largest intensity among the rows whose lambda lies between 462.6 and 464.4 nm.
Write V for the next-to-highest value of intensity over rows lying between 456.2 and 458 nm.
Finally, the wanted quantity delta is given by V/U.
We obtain 0.97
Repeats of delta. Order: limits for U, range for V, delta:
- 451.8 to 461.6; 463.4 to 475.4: 1.03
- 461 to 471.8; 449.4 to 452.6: 0.98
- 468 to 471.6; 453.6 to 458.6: 1.01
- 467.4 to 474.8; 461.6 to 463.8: 1.01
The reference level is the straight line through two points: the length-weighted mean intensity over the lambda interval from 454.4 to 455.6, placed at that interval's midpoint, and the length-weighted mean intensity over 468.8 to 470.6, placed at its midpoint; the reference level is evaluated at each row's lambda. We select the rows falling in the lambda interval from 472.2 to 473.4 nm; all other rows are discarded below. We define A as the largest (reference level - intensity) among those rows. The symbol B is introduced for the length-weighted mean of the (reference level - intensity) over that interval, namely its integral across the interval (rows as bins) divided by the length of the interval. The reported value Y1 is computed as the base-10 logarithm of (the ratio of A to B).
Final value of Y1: -0.28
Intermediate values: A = -2.0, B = -3.9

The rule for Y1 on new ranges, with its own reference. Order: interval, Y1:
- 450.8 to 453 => -0.82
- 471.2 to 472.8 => -0.33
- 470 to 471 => 0.15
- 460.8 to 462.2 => -0.24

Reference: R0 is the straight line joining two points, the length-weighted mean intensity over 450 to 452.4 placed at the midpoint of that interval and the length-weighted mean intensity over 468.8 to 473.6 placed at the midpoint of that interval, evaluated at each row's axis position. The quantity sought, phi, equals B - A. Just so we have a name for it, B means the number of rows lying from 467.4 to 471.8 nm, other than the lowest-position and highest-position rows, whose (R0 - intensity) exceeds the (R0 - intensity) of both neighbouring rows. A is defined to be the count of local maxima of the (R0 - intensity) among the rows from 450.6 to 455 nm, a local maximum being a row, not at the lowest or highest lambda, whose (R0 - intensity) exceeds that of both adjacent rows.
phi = 1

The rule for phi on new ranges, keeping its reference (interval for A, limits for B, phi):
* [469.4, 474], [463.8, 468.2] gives -1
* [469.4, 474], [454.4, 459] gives 1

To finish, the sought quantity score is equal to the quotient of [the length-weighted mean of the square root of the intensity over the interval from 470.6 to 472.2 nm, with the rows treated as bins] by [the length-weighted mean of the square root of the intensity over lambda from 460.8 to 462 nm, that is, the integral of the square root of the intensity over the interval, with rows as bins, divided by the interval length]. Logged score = 1.003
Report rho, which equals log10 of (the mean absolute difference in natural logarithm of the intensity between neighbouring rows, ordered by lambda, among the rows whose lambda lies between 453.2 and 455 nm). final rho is -1.45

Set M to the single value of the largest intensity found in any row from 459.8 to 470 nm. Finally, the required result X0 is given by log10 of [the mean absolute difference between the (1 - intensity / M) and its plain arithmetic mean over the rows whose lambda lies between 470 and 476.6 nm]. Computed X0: -1.56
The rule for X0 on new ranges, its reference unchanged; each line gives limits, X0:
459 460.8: -1.63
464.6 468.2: -1.59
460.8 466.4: -1.54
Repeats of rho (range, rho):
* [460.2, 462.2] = -1.57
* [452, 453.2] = -1.54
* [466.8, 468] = -1.89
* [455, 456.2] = -1.44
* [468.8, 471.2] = -1.38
